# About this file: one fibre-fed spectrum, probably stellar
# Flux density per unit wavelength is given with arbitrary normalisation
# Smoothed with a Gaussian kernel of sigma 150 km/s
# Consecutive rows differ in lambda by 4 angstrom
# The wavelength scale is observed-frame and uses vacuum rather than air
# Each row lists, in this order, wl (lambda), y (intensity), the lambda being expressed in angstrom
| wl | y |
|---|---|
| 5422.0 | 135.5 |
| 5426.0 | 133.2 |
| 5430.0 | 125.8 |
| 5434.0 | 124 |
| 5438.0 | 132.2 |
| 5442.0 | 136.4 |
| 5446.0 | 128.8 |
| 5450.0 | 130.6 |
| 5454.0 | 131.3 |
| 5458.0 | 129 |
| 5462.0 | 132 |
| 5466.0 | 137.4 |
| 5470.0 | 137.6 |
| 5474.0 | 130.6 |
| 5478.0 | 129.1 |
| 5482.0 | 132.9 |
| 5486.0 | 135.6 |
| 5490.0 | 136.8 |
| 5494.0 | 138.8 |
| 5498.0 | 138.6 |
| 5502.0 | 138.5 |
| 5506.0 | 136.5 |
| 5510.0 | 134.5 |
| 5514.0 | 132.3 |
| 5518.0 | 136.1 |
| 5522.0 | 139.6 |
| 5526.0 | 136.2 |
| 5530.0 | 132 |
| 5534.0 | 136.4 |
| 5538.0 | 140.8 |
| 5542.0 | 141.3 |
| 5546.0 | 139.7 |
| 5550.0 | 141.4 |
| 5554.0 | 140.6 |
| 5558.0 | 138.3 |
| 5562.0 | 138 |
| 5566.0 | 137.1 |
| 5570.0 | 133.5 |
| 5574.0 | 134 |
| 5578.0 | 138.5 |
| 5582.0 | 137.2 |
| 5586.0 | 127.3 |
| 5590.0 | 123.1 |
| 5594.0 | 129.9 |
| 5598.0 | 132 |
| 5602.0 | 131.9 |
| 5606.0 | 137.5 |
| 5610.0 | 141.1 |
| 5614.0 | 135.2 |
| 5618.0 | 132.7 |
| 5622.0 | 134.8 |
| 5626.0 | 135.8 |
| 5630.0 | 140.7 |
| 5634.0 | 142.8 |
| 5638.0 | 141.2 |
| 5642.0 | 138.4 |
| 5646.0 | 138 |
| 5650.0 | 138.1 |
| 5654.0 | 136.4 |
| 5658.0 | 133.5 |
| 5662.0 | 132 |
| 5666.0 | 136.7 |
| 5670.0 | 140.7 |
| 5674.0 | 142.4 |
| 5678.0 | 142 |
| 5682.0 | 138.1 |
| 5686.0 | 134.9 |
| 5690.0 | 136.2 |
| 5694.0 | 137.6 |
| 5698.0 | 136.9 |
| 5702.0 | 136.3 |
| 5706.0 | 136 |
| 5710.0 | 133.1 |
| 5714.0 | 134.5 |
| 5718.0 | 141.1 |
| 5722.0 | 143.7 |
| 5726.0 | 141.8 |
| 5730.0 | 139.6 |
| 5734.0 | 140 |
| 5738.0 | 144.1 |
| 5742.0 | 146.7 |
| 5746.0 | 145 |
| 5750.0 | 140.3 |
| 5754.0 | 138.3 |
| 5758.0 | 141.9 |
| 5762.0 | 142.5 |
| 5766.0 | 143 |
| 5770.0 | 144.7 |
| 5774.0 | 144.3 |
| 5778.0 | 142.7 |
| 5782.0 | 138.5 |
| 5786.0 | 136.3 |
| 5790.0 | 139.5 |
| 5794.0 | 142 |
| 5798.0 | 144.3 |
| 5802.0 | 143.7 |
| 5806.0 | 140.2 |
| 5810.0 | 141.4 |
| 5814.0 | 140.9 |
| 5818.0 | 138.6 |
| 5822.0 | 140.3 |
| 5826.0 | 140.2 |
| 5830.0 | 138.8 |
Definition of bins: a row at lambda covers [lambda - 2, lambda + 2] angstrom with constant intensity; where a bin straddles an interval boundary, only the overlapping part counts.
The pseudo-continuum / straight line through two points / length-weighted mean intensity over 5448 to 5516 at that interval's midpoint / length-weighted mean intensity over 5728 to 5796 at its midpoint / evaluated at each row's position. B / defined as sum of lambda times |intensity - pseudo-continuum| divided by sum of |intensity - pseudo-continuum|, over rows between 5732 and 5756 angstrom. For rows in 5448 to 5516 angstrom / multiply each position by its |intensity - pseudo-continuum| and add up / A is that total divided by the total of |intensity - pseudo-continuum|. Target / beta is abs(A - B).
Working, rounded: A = 5480.2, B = 5744.4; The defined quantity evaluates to 264.3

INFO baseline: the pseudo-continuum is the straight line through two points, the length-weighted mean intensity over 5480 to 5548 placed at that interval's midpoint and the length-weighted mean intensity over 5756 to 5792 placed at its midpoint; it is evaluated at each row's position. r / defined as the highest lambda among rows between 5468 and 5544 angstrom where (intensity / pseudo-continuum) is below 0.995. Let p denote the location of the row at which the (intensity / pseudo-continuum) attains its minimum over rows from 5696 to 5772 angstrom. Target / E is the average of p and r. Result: 5622 angstrom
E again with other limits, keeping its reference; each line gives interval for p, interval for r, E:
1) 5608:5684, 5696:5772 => 5708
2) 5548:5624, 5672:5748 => 5662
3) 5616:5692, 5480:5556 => 5598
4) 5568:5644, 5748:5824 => 5706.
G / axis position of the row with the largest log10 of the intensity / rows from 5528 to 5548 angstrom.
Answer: 5542.0 angstrom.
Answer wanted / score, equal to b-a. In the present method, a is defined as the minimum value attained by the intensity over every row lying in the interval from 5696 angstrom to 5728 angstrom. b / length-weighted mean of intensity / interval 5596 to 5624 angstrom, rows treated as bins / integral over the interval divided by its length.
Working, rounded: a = 133.1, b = 135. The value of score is 1.9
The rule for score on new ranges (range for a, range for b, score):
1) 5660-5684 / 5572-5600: -0.3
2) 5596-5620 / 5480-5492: 3.2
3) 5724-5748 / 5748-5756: -0.3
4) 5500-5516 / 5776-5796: 7.5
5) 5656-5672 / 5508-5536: 3.3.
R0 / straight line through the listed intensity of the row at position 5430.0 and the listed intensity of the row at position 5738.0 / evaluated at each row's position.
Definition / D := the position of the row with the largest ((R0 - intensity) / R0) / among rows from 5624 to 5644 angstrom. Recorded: 5626.0 angstrom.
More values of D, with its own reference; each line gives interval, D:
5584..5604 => 5590.0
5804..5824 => 5818.0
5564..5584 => 5570.0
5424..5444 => 5434.0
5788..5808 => 5806.0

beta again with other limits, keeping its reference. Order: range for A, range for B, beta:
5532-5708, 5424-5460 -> 174.5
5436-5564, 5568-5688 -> 119.6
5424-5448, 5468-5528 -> 58.5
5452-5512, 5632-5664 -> 171.3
